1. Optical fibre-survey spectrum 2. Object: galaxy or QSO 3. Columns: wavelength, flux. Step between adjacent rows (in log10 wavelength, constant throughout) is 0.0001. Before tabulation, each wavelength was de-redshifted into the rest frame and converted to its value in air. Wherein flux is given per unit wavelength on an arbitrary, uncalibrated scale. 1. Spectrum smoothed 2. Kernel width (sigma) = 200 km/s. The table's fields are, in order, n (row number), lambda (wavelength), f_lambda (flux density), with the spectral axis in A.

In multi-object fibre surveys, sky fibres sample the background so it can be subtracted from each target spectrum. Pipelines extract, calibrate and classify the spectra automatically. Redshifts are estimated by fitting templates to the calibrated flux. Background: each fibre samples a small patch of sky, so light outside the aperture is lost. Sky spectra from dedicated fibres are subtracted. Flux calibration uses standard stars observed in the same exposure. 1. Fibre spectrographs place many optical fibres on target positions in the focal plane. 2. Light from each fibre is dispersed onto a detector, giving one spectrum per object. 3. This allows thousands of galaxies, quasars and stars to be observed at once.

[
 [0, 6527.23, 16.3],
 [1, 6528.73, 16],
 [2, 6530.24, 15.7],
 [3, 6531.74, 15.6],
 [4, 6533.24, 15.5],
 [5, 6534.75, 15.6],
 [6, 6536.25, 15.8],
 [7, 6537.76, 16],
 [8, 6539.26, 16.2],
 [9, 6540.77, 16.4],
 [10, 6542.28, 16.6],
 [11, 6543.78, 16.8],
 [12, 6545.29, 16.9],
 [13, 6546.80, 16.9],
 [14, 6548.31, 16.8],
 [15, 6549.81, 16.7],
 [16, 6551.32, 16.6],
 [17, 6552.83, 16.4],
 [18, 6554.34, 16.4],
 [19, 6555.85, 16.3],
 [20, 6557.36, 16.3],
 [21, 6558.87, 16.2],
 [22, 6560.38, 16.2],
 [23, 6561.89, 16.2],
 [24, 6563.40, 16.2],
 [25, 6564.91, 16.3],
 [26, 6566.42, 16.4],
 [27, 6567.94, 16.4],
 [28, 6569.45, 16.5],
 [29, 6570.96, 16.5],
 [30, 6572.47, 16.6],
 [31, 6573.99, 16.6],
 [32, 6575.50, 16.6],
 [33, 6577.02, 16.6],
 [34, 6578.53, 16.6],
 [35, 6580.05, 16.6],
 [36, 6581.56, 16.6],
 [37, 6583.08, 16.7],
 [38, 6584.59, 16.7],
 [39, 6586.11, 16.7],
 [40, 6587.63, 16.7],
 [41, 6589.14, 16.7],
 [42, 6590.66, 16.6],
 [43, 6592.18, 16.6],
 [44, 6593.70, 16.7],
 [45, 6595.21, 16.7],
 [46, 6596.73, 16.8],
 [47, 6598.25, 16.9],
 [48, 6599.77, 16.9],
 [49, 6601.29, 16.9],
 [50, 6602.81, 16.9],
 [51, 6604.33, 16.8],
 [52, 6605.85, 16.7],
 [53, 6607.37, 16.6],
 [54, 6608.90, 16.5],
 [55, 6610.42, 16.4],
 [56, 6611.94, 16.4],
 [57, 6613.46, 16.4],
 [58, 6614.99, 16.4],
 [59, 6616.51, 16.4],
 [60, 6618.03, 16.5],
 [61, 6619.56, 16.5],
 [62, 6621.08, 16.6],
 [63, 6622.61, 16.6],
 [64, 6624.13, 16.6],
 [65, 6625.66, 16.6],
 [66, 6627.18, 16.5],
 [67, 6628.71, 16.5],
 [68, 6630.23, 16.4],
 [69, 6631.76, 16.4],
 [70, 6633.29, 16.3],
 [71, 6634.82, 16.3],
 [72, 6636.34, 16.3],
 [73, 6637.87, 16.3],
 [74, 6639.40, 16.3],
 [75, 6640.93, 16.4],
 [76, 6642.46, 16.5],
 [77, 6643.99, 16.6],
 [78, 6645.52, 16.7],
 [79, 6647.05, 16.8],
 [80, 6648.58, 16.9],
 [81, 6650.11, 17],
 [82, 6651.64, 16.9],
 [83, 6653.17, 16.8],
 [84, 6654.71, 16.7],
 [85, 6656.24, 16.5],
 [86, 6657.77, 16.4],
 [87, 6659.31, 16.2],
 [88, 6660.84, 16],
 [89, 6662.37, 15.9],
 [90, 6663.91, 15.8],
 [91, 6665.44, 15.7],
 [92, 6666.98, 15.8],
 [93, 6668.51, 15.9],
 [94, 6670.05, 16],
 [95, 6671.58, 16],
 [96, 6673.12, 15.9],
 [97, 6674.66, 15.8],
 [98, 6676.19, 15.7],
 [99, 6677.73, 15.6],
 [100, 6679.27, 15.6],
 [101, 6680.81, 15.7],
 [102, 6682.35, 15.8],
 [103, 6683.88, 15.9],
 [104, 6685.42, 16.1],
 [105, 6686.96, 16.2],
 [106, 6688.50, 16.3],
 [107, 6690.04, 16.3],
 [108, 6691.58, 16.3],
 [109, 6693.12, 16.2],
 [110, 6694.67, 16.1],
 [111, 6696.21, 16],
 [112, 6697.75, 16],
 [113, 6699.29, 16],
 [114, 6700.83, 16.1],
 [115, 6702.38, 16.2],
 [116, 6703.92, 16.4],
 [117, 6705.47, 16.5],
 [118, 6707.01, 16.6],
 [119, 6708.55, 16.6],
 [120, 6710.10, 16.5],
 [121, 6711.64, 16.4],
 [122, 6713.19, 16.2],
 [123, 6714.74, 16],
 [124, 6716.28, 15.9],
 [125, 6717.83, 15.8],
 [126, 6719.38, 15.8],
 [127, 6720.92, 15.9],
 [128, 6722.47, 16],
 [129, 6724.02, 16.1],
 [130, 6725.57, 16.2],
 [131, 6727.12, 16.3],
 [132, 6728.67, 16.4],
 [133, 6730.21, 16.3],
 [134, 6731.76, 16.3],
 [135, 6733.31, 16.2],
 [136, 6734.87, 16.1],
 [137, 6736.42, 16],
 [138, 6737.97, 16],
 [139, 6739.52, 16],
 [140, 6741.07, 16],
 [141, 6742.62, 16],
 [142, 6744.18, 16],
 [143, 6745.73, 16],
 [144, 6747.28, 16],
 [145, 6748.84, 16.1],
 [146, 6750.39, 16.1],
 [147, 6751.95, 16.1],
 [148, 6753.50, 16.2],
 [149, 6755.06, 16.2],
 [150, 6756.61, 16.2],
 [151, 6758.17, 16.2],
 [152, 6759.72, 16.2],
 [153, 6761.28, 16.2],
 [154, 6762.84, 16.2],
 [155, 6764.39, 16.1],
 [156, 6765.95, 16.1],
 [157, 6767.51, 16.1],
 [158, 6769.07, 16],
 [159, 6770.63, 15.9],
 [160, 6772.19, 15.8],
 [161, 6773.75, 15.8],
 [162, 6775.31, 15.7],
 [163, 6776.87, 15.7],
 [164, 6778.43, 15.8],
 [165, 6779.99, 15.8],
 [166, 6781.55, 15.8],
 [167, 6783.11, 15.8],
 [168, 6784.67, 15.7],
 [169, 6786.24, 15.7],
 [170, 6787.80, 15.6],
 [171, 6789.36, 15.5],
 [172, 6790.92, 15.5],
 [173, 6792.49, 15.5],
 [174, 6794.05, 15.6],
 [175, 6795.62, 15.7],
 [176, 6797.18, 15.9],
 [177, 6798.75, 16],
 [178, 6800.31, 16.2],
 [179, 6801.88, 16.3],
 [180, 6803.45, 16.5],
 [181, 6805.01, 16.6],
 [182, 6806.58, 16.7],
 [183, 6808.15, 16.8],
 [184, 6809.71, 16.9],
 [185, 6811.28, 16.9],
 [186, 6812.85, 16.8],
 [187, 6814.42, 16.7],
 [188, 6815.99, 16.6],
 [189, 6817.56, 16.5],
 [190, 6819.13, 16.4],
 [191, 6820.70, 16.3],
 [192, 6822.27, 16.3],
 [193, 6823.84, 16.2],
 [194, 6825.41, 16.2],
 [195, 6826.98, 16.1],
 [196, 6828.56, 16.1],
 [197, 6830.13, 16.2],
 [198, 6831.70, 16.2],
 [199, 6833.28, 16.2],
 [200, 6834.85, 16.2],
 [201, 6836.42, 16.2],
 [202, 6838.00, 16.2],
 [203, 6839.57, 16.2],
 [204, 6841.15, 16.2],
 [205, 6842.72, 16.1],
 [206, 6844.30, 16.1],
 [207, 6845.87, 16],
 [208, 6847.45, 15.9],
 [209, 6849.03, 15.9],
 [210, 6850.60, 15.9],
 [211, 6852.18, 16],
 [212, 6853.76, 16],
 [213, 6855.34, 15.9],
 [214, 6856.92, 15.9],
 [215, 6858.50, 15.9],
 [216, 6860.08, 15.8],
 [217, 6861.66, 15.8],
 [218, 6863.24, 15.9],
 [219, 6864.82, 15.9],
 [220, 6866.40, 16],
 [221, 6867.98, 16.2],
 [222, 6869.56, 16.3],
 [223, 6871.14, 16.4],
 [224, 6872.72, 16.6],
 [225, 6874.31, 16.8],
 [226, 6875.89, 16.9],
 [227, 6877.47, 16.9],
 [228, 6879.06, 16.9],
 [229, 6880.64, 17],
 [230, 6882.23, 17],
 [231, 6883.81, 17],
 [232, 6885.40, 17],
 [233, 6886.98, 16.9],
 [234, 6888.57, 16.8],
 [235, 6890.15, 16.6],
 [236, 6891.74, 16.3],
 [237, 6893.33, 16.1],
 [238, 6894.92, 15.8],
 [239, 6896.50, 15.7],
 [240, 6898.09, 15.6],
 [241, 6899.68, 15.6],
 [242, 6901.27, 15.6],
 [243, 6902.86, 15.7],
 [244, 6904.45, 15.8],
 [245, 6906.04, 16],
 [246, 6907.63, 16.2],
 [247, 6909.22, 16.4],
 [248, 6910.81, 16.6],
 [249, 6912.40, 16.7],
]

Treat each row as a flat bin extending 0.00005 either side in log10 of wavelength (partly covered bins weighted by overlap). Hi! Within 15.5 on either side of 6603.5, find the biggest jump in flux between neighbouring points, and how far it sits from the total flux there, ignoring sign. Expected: 333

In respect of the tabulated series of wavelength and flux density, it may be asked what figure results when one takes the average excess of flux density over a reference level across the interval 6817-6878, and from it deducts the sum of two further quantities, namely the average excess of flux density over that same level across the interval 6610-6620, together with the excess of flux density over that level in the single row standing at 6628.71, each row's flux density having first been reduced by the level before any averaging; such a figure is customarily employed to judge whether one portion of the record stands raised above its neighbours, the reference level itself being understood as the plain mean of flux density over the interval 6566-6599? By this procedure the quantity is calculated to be -0.13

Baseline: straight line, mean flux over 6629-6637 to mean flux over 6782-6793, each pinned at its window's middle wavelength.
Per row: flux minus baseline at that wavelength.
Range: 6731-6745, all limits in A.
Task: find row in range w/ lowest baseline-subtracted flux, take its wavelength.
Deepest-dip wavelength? 6736.42 A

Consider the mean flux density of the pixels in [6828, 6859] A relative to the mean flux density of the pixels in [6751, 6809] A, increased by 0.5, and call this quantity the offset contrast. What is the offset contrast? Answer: 1.50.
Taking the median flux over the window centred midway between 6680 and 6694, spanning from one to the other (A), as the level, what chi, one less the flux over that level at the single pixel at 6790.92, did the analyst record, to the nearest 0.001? 0.043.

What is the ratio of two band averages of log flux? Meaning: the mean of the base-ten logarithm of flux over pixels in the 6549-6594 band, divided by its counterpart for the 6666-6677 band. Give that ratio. 1.014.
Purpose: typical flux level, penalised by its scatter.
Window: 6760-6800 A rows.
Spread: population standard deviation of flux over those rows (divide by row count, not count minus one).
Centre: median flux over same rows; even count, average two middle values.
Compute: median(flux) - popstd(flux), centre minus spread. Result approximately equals 15.6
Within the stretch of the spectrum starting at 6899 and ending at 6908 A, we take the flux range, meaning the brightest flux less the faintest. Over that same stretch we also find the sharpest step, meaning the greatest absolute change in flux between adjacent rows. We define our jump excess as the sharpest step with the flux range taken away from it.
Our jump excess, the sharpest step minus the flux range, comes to -0.40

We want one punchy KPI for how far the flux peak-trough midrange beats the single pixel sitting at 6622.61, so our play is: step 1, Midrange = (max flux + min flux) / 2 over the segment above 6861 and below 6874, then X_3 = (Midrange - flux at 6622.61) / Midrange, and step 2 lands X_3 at -0.025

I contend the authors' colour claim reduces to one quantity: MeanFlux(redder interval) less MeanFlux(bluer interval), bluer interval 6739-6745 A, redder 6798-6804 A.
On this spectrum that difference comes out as 0.2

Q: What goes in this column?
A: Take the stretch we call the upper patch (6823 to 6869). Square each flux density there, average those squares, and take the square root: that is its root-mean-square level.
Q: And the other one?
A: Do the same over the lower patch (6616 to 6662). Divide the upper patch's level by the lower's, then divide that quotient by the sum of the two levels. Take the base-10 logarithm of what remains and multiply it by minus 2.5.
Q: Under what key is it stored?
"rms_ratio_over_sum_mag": 3.81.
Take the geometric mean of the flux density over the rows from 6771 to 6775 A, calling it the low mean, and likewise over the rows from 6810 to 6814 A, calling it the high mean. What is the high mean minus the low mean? 1.0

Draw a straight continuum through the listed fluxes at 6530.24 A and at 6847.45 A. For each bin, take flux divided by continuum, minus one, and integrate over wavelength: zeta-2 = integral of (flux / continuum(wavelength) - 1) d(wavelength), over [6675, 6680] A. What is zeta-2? -0.05 A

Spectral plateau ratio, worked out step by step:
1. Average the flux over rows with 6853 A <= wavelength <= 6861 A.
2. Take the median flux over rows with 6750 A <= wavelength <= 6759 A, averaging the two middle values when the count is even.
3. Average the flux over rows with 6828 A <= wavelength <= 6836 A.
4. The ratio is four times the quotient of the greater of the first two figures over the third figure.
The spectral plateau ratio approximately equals 4.00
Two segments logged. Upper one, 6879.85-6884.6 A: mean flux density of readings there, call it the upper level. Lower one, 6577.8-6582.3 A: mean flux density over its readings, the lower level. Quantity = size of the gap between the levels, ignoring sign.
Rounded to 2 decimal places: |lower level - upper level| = 0.40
